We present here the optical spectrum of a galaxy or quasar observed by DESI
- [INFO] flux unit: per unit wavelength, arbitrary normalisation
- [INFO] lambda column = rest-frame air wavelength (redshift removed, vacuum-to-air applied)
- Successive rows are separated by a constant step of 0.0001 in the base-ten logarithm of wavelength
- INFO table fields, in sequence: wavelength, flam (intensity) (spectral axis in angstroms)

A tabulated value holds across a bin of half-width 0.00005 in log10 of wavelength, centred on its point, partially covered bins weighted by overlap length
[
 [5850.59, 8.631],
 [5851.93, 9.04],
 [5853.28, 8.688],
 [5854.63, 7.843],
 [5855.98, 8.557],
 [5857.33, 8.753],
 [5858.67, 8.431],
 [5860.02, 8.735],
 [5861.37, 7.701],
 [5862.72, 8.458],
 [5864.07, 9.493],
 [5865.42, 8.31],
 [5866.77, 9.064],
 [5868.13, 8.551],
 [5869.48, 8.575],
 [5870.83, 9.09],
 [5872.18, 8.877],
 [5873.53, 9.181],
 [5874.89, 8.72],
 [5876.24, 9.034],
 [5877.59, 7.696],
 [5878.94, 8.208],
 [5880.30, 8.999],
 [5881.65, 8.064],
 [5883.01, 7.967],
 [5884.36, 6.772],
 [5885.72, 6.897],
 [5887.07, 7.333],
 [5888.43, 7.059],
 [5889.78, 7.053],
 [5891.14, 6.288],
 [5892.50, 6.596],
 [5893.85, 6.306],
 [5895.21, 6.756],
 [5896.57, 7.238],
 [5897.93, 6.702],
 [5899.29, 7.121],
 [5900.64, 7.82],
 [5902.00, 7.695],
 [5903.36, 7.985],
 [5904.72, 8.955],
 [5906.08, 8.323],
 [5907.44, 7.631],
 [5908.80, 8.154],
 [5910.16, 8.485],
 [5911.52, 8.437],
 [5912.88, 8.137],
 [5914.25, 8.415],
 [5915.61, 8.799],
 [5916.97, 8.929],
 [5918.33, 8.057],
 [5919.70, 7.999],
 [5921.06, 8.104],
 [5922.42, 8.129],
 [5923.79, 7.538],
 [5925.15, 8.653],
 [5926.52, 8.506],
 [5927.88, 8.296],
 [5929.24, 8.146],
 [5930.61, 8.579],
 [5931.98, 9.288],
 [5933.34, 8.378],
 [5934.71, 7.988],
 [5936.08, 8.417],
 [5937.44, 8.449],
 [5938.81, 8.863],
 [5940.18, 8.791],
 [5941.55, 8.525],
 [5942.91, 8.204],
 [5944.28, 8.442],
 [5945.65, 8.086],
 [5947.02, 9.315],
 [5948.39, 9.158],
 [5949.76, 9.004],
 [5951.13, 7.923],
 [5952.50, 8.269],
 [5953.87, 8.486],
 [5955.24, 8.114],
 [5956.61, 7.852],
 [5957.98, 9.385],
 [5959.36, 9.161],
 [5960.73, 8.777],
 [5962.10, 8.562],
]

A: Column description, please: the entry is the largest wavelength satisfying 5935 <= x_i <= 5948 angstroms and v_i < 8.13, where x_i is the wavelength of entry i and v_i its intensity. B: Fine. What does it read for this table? 5945.65 angstroms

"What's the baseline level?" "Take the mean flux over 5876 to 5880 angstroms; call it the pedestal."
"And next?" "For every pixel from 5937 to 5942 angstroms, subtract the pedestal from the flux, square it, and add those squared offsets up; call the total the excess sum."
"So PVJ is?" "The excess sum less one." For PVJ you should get -0.4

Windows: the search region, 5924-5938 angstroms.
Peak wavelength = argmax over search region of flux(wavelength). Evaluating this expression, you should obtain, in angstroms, 5931.98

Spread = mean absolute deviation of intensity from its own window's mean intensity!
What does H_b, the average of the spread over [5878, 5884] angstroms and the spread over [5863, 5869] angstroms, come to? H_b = 0.38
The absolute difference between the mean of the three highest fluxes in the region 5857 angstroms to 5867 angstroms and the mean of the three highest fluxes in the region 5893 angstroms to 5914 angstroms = 0.48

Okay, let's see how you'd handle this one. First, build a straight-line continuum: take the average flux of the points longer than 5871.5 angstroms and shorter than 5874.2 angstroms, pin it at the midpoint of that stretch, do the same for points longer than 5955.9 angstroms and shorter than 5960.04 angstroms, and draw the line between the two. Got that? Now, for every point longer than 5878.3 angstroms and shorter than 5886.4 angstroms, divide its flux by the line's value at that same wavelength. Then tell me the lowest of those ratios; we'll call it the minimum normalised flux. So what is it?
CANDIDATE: 0.75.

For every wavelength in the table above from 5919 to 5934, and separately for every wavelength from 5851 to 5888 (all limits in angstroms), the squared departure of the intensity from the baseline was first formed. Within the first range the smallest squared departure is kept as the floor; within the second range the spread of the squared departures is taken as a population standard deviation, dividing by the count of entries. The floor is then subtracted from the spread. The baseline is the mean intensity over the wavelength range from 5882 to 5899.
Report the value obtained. 1.34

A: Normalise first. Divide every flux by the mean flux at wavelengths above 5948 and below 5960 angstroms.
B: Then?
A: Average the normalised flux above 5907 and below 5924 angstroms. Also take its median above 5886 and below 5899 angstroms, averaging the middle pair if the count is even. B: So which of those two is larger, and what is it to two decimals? 0.96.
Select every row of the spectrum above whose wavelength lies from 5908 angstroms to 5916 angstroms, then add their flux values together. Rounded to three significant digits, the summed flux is 50.4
